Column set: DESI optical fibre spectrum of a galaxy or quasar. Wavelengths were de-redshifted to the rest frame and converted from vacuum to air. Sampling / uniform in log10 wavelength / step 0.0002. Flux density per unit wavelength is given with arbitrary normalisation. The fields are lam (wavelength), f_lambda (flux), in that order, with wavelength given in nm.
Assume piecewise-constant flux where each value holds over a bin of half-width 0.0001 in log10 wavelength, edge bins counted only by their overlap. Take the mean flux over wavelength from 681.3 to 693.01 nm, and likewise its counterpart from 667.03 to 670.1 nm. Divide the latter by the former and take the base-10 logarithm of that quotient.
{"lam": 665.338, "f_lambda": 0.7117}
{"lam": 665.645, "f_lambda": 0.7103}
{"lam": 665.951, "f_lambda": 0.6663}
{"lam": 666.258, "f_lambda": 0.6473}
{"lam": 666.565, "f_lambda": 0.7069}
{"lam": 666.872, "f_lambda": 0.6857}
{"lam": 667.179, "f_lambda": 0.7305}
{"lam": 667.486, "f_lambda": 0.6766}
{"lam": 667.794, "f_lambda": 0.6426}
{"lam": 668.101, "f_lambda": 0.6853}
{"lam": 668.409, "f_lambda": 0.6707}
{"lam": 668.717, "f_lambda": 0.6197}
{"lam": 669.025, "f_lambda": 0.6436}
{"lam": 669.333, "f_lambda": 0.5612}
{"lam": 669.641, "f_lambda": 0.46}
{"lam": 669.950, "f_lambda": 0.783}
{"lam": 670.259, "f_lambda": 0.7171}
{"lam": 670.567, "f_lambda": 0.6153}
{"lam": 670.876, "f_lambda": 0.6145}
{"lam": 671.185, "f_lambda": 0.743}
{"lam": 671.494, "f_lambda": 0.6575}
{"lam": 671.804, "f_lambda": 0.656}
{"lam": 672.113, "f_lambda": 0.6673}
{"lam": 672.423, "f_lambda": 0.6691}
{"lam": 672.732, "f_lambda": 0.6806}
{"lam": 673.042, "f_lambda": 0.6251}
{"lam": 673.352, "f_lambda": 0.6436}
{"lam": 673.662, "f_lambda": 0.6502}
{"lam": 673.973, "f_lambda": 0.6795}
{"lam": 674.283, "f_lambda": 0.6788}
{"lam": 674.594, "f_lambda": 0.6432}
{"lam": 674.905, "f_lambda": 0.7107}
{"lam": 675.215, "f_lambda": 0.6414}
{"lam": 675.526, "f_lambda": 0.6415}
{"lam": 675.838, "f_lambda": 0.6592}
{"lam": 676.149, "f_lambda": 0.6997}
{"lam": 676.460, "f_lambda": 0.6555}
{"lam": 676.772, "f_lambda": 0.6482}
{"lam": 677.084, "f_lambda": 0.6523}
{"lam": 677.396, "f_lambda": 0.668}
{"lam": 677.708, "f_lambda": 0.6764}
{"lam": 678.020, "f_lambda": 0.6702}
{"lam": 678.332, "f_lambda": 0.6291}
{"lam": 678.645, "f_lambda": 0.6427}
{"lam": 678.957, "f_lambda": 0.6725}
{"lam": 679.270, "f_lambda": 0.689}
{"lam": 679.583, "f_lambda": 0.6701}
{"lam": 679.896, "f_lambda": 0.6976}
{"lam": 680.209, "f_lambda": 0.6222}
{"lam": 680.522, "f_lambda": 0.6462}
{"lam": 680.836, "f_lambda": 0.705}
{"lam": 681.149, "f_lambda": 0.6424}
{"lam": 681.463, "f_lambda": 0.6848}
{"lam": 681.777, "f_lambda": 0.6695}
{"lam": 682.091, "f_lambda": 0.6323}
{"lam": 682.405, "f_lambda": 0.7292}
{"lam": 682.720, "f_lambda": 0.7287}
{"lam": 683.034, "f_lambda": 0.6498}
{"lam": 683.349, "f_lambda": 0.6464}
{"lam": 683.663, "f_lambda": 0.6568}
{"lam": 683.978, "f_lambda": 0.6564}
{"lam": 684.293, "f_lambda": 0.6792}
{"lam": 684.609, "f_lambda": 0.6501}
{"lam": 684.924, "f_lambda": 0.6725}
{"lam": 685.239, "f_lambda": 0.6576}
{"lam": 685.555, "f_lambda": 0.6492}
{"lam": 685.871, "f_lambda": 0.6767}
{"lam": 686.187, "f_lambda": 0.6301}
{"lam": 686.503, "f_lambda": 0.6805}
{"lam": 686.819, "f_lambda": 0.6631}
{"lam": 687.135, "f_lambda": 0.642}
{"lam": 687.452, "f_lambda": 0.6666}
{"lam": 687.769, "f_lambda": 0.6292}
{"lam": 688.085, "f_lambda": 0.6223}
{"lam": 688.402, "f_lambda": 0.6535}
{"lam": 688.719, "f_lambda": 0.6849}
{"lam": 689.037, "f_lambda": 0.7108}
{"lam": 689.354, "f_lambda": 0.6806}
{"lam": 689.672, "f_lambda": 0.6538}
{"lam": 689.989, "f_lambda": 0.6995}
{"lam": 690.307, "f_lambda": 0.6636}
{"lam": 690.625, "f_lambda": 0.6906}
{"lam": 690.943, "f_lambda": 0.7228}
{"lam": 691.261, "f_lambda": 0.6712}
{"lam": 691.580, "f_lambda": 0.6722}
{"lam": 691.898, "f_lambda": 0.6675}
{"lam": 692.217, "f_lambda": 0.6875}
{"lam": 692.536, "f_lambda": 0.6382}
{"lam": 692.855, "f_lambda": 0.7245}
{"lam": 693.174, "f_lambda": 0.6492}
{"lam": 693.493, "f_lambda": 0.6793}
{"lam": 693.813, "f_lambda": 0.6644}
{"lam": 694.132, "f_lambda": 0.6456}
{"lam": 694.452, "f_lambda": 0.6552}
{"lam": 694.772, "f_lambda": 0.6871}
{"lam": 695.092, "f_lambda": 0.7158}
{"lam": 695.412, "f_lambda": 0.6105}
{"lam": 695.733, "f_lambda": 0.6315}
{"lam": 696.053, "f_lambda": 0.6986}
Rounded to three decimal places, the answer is -0.015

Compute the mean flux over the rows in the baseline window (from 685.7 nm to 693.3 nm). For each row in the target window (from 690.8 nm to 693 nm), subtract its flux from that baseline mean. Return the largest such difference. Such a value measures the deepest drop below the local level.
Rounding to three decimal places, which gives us 0.032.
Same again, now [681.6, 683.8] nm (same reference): 0.038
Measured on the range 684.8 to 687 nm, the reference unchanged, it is 0.040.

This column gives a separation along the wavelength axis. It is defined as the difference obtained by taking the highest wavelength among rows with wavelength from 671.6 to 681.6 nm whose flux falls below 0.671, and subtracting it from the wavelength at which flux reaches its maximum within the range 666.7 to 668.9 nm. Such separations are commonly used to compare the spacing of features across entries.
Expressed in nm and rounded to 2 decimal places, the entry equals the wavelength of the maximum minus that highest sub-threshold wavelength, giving -13.97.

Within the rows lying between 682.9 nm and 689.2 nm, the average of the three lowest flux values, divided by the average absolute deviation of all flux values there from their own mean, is 38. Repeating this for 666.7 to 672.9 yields 12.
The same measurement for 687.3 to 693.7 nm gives 29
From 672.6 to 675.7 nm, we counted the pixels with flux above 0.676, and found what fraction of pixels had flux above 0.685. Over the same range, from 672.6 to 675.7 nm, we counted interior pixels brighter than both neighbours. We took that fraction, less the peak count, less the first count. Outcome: -5.9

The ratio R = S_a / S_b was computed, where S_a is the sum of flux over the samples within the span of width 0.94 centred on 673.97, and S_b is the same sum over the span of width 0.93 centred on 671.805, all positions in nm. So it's 1.01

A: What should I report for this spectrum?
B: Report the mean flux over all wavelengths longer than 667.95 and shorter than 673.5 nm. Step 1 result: 0.651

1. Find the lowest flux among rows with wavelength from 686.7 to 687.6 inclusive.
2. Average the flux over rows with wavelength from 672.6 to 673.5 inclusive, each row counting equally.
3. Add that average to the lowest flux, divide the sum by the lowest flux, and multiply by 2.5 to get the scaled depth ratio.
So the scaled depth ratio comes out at 5.03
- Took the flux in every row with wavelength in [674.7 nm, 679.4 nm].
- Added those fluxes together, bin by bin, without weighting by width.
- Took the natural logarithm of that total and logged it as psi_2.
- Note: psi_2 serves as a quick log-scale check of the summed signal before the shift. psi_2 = 2.30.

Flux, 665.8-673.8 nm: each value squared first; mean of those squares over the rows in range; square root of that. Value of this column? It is 0.661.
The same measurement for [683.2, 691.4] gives 0.666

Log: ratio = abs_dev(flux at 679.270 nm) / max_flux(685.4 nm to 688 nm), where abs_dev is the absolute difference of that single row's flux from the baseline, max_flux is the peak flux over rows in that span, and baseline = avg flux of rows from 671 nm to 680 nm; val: 0.034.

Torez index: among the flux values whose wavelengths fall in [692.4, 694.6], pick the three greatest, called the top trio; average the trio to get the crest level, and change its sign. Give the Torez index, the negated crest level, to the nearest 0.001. -0.689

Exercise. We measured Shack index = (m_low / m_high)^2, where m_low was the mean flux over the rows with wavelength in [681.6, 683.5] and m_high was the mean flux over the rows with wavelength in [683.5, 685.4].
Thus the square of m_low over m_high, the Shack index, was 1.042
